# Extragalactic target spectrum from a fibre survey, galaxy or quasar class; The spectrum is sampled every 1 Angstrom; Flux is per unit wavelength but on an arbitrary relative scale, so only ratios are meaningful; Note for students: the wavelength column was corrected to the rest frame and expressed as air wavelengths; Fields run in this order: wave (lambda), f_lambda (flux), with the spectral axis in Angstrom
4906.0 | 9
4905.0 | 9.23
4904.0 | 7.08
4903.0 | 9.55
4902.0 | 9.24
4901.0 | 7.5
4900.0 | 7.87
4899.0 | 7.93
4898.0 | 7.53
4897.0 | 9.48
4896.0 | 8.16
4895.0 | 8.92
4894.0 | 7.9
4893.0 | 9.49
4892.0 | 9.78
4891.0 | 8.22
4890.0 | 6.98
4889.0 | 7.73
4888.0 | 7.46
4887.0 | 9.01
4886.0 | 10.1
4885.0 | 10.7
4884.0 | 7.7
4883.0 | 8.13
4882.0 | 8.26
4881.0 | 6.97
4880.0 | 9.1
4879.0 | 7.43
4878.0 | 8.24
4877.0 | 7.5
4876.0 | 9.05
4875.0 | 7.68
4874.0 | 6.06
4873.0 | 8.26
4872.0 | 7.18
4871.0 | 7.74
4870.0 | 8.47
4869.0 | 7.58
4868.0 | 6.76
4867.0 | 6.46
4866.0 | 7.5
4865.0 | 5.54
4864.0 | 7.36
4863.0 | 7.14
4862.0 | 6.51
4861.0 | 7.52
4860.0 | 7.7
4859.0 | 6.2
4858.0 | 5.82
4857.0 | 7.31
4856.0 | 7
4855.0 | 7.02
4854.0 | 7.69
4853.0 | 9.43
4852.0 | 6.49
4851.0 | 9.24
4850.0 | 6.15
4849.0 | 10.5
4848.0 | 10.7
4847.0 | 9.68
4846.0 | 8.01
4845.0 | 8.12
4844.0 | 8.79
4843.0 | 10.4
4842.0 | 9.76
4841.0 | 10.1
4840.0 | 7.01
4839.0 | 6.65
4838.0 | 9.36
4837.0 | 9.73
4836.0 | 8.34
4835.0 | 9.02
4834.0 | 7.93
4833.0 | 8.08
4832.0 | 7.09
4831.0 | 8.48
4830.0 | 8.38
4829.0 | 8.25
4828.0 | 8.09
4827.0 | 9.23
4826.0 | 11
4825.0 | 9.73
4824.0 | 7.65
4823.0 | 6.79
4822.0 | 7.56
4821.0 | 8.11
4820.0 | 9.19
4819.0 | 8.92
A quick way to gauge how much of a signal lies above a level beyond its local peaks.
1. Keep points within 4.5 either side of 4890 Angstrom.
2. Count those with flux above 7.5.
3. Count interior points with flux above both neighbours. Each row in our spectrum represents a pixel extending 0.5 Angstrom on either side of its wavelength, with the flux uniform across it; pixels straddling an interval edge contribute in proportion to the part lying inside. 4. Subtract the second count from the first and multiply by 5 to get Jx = 25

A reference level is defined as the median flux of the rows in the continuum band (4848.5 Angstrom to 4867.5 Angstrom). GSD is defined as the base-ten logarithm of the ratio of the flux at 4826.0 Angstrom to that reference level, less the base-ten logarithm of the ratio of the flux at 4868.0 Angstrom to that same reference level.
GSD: 0.21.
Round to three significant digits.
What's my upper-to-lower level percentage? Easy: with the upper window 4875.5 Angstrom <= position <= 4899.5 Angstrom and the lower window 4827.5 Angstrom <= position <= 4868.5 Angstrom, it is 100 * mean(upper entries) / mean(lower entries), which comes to 105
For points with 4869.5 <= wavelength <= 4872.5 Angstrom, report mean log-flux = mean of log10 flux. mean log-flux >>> 0.891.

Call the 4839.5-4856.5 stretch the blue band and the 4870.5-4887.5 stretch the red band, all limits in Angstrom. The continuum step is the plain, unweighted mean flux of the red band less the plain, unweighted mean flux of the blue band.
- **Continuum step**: -0.4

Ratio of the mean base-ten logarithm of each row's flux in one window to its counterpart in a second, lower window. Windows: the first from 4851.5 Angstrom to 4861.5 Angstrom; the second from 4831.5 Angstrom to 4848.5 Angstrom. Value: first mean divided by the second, 0.91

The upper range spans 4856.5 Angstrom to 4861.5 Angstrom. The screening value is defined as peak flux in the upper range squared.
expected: 59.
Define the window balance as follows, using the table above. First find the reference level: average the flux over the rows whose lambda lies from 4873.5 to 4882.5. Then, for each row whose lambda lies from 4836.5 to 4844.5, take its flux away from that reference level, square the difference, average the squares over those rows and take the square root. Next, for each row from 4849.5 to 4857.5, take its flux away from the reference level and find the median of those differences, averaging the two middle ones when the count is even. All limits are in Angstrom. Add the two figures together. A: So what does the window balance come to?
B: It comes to 2.4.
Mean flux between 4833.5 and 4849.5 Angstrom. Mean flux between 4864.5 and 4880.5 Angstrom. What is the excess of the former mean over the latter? 1.5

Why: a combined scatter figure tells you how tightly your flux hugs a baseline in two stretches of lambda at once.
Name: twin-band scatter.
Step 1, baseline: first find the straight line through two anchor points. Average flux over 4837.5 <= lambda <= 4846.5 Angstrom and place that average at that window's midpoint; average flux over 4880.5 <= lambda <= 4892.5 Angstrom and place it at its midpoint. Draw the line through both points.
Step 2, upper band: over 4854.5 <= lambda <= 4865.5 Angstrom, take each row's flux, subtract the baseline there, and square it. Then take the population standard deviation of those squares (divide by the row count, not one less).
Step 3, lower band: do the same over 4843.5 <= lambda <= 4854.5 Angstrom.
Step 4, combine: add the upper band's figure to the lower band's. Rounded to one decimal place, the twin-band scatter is 4.7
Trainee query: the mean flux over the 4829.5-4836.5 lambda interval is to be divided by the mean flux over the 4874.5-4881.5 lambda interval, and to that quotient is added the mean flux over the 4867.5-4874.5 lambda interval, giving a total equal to 8.5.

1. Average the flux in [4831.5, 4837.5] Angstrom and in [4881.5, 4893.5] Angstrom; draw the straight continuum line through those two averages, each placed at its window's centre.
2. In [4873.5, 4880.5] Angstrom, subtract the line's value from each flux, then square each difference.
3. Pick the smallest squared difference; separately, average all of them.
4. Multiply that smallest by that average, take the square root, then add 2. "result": 2.4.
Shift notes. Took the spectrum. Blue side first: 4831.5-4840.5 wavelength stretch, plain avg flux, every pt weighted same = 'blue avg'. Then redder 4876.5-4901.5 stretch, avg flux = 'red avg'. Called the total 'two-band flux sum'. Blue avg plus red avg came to 16.5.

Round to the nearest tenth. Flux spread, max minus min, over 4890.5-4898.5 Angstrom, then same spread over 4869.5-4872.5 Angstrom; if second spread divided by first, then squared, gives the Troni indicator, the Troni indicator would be 0.3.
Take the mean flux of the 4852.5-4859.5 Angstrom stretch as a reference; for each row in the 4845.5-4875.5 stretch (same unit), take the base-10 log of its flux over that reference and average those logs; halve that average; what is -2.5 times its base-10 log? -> 5.35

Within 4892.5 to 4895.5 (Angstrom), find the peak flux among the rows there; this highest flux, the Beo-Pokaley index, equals 9.49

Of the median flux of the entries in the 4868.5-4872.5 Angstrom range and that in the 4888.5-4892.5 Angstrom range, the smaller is 7.7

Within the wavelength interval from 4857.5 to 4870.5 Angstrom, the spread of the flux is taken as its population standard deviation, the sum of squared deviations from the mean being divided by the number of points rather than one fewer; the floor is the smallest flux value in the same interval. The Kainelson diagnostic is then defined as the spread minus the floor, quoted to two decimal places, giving -4.74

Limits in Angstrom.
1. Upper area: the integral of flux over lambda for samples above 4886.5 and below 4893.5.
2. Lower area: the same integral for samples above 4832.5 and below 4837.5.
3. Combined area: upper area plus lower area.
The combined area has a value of 102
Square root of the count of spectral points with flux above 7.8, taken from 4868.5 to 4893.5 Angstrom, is 3.61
